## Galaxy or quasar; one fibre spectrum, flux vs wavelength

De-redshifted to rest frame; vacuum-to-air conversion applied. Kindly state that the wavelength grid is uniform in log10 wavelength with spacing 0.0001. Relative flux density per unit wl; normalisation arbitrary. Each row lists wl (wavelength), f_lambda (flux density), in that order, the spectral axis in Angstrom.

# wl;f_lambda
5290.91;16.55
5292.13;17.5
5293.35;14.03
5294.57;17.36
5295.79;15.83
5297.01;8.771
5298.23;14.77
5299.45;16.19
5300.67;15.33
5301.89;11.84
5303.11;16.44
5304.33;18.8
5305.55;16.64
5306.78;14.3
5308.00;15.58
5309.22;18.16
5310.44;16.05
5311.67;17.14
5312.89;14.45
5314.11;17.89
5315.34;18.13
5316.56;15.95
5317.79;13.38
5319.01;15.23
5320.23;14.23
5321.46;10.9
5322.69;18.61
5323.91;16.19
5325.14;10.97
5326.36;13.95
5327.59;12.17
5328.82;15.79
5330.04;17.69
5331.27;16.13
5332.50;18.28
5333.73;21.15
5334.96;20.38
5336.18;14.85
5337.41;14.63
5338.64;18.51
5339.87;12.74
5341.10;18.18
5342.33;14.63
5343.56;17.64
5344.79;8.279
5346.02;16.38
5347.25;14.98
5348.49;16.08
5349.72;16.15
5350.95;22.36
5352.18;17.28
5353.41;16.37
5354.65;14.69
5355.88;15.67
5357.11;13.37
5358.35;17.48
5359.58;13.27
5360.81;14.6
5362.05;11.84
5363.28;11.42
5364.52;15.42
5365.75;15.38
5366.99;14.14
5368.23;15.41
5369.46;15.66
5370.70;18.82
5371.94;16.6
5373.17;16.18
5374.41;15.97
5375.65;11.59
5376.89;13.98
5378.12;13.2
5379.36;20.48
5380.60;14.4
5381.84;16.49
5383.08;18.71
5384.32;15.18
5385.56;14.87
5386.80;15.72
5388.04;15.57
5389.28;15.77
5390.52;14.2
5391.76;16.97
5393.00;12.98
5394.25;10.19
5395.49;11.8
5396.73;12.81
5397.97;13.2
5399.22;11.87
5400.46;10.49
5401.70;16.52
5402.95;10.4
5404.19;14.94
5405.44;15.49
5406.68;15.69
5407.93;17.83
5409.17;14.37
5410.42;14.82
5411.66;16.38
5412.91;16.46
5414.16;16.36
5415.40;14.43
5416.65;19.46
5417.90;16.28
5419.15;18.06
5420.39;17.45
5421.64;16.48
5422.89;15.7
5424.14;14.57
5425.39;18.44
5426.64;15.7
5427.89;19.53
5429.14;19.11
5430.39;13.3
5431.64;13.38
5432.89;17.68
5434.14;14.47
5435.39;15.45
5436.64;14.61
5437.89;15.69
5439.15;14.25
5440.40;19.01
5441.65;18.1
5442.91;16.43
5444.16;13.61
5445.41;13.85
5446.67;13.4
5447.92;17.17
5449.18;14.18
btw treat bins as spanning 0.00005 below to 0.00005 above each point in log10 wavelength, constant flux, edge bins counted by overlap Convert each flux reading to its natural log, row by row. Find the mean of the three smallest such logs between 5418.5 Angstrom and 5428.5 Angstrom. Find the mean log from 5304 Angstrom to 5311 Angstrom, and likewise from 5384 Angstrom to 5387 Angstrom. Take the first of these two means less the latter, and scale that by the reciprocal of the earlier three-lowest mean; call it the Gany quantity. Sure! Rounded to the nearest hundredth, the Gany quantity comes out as 0.03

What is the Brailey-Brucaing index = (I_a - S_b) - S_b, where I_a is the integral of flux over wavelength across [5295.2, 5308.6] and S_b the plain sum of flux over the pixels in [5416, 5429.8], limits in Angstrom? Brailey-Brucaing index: -181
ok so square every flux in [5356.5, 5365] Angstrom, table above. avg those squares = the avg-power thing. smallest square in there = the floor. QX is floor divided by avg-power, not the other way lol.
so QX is 0.7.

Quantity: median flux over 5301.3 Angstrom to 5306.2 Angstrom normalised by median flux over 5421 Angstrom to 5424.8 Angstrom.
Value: 1.05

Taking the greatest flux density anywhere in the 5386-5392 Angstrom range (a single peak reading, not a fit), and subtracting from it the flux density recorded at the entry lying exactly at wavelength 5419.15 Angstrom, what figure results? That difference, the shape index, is -1.1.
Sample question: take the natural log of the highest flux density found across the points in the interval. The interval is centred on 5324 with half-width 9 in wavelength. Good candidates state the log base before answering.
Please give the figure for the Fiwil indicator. 2.92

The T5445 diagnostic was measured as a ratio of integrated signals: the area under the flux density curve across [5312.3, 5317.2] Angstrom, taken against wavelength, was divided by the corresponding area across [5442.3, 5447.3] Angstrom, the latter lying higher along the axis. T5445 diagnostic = 1.13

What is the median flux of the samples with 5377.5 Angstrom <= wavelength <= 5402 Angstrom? 14.6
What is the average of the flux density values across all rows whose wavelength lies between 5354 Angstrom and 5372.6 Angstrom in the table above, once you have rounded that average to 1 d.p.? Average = 14.9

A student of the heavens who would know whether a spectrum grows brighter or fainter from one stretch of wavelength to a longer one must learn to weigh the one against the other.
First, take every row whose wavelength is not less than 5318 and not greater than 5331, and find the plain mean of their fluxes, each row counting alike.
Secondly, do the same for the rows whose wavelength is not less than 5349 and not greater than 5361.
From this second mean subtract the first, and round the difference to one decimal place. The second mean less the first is 1.6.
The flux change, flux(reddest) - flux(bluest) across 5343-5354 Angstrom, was -1.3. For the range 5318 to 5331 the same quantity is 2.5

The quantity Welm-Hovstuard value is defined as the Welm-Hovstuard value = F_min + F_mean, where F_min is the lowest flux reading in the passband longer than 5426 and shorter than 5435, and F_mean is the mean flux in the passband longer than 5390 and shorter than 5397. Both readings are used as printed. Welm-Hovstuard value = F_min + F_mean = 26.5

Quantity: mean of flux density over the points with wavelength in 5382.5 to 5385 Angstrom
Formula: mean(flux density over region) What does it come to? 16.9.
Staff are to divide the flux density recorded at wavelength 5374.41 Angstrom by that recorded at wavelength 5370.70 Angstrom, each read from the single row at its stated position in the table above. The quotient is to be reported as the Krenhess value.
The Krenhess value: 0.85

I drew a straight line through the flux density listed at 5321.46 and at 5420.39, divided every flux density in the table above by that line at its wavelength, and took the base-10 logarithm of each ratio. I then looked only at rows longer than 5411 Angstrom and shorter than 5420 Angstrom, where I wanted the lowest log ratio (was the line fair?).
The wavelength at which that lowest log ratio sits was 5415.40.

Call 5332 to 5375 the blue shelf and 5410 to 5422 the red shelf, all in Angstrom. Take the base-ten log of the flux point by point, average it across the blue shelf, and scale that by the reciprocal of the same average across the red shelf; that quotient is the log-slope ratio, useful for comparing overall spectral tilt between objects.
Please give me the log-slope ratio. 0.98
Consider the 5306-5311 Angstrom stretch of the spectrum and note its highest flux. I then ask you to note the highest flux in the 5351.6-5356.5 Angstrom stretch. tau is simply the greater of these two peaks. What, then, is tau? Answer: 18.2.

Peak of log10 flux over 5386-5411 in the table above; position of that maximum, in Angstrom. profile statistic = 5407.93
